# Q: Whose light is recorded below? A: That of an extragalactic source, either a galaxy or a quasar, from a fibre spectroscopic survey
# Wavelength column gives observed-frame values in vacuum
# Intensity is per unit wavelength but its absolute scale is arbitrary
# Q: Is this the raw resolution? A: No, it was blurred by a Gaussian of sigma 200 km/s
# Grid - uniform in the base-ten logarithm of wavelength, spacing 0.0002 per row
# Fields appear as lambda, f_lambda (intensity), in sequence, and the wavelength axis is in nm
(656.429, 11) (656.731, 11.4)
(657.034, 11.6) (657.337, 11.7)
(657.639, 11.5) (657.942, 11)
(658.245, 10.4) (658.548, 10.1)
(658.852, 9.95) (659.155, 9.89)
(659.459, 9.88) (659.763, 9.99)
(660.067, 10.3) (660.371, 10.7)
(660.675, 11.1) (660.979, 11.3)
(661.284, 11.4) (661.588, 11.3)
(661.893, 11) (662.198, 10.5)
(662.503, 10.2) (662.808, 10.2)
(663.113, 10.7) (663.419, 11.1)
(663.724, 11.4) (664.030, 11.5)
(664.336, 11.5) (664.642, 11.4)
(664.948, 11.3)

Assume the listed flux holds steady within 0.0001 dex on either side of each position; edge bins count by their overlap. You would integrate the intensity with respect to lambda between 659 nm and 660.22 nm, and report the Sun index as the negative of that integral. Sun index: -12.2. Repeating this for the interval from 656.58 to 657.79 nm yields -14.0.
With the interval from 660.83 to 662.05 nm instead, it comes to -13.7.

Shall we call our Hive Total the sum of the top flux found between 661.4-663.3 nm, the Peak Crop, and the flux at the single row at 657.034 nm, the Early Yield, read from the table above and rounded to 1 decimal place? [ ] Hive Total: 22.9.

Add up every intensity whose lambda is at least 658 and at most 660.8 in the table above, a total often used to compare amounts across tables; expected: 92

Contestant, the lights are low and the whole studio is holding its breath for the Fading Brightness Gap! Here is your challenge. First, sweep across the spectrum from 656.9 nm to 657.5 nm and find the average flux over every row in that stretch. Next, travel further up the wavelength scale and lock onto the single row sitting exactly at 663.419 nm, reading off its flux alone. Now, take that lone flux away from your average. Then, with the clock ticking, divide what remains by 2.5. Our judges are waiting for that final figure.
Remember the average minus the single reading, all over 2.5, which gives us 0.2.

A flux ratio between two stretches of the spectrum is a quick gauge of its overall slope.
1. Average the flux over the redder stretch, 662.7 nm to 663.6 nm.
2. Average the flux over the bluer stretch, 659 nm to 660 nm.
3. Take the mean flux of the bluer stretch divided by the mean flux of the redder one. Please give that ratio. 0.93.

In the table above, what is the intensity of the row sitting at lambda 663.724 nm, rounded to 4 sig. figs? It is 11.40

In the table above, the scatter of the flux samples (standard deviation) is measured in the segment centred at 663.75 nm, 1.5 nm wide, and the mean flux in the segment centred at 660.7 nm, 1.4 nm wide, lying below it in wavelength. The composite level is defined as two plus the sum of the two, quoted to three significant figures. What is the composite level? 13.3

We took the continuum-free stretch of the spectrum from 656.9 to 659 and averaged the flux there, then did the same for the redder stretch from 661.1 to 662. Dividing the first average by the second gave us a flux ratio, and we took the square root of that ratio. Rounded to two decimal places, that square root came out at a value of 0.98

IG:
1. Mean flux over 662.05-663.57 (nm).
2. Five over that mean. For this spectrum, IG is 0.474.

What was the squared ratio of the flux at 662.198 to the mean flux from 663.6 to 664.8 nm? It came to 0.84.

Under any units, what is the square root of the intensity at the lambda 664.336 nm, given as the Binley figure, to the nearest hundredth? 3.39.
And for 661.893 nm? 3.32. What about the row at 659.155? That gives 3.14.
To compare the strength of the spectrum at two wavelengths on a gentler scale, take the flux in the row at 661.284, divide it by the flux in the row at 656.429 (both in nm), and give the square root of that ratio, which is 1.02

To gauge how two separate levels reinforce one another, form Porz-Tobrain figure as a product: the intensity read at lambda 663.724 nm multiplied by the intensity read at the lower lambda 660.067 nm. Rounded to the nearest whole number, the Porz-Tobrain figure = 117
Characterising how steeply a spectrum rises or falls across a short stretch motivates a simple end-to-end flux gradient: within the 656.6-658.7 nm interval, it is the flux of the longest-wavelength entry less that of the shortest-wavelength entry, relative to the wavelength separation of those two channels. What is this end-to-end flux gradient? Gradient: -0.7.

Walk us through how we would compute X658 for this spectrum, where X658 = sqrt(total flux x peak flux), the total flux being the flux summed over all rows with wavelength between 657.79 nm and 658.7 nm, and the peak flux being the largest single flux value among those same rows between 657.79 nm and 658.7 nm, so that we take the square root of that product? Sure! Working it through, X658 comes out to 18.6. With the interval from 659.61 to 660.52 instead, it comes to 18.2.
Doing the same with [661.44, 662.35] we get 19.3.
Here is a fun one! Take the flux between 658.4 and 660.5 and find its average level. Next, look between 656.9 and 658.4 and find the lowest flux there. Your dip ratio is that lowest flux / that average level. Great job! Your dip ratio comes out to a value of 1.03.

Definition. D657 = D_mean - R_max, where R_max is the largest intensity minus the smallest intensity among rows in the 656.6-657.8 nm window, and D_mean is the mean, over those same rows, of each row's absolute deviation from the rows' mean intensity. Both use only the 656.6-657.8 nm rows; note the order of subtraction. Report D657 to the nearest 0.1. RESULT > -0.2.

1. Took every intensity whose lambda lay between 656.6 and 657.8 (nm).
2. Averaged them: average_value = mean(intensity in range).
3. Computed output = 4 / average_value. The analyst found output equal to 0.346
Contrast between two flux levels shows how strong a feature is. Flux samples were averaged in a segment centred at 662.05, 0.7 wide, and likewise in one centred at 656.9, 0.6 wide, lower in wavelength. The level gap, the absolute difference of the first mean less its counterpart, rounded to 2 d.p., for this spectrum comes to 0.75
